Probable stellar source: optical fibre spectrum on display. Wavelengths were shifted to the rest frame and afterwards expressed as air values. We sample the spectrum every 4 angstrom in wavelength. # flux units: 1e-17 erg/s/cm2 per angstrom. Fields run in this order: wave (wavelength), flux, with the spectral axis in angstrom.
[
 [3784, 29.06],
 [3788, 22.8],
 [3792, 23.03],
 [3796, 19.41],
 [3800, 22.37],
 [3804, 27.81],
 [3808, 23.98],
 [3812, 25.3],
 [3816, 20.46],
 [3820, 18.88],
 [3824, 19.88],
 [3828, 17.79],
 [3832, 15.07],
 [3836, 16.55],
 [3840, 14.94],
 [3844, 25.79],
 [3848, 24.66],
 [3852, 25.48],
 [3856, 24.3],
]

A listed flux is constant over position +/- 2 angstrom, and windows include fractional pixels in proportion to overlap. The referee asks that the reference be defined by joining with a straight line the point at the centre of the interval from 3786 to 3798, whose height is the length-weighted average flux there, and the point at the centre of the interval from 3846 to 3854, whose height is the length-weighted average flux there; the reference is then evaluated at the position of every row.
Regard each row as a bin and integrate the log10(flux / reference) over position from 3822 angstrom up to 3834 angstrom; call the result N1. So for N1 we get -1.61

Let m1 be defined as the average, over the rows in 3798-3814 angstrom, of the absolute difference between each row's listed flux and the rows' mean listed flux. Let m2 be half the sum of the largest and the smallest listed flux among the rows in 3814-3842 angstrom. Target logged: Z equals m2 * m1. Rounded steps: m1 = 1.7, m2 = 17.7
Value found 30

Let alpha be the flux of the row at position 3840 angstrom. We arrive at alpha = 14.94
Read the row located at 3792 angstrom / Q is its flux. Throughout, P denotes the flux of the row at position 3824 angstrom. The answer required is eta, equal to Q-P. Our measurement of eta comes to 3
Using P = 19.88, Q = 23.03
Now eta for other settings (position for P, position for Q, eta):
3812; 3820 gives -6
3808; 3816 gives -4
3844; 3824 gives -6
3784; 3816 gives -9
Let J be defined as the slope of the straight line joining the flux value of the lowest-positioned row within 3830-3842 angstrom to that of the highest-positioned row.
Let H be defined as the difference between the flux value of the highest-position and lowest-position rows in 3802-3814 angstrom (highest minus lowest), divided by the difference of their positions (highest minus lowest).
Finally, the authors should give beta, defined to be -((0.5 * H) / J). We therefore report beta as -10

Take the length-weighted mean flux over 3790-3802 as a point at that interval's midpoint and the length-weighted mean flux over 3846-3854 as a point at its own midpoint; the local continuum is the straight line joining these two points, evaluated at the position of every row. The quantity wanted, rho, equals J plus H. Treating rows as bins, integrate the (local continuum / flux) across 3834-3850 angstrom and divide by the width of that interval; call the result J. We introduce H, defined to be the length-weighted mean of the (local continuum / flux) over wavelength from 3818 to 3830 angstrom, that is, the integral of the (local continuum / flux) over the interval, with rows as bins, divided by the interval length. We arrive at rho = 2.51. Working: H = 1.24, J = 1.3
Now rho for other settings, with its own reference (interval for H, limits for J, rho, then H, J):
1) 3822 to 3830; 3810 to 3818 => 2.26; 1.25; 1.0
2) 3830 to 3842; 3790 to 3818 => 2.53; 1.56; 1.0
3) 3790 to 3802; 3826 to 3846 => 2.40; 1.01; 1.4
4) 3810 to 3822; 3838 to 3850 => 2.28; 1.08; 1.2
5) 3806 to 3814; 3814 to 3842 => 2.28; 0.91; 1.4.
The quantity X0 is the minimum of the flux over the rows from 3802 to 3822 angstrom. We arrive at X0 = 18.88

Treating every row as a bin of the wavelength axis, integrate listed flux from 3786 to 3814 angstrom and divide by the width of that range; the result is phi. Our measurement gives 23.5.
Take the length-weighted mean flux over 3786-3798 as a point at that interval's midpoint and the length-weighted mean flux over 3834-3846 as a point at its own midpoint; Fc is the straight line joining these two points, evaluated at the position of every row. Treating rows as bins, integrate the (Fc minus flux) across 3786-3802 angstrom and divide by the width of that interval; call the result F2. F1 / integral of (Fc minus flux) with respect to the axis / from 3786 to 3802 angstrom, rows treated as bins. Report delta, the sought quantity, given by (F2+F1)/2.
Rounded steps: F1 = -4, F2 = -0.3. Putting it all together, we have -2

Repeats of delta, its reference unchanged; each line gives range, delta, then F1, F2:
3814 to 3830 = 7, 13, 0.8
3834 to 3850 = -13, -24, -1.5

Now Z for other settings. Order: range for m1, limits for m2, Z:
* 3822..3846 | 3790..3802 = 64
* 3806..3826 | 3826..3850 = 48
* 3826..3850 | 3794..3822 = 95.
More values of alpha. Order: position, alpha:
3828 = 17.79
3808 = 23.98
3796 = 19.41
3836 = 16.55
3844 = 25.79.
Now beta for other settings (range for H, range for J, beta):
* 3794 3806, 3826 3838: 3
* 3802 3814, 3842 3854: -4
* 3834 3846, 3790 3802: 7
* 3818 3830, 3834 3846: 0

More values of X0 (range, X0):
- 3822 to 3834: 15.07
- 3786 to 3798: 19.41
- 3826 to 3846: 14.94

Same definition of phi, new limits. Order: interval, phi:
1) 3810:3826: 21.1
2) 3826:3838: 16.5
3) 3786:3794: 22.9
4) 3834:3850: 20.5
